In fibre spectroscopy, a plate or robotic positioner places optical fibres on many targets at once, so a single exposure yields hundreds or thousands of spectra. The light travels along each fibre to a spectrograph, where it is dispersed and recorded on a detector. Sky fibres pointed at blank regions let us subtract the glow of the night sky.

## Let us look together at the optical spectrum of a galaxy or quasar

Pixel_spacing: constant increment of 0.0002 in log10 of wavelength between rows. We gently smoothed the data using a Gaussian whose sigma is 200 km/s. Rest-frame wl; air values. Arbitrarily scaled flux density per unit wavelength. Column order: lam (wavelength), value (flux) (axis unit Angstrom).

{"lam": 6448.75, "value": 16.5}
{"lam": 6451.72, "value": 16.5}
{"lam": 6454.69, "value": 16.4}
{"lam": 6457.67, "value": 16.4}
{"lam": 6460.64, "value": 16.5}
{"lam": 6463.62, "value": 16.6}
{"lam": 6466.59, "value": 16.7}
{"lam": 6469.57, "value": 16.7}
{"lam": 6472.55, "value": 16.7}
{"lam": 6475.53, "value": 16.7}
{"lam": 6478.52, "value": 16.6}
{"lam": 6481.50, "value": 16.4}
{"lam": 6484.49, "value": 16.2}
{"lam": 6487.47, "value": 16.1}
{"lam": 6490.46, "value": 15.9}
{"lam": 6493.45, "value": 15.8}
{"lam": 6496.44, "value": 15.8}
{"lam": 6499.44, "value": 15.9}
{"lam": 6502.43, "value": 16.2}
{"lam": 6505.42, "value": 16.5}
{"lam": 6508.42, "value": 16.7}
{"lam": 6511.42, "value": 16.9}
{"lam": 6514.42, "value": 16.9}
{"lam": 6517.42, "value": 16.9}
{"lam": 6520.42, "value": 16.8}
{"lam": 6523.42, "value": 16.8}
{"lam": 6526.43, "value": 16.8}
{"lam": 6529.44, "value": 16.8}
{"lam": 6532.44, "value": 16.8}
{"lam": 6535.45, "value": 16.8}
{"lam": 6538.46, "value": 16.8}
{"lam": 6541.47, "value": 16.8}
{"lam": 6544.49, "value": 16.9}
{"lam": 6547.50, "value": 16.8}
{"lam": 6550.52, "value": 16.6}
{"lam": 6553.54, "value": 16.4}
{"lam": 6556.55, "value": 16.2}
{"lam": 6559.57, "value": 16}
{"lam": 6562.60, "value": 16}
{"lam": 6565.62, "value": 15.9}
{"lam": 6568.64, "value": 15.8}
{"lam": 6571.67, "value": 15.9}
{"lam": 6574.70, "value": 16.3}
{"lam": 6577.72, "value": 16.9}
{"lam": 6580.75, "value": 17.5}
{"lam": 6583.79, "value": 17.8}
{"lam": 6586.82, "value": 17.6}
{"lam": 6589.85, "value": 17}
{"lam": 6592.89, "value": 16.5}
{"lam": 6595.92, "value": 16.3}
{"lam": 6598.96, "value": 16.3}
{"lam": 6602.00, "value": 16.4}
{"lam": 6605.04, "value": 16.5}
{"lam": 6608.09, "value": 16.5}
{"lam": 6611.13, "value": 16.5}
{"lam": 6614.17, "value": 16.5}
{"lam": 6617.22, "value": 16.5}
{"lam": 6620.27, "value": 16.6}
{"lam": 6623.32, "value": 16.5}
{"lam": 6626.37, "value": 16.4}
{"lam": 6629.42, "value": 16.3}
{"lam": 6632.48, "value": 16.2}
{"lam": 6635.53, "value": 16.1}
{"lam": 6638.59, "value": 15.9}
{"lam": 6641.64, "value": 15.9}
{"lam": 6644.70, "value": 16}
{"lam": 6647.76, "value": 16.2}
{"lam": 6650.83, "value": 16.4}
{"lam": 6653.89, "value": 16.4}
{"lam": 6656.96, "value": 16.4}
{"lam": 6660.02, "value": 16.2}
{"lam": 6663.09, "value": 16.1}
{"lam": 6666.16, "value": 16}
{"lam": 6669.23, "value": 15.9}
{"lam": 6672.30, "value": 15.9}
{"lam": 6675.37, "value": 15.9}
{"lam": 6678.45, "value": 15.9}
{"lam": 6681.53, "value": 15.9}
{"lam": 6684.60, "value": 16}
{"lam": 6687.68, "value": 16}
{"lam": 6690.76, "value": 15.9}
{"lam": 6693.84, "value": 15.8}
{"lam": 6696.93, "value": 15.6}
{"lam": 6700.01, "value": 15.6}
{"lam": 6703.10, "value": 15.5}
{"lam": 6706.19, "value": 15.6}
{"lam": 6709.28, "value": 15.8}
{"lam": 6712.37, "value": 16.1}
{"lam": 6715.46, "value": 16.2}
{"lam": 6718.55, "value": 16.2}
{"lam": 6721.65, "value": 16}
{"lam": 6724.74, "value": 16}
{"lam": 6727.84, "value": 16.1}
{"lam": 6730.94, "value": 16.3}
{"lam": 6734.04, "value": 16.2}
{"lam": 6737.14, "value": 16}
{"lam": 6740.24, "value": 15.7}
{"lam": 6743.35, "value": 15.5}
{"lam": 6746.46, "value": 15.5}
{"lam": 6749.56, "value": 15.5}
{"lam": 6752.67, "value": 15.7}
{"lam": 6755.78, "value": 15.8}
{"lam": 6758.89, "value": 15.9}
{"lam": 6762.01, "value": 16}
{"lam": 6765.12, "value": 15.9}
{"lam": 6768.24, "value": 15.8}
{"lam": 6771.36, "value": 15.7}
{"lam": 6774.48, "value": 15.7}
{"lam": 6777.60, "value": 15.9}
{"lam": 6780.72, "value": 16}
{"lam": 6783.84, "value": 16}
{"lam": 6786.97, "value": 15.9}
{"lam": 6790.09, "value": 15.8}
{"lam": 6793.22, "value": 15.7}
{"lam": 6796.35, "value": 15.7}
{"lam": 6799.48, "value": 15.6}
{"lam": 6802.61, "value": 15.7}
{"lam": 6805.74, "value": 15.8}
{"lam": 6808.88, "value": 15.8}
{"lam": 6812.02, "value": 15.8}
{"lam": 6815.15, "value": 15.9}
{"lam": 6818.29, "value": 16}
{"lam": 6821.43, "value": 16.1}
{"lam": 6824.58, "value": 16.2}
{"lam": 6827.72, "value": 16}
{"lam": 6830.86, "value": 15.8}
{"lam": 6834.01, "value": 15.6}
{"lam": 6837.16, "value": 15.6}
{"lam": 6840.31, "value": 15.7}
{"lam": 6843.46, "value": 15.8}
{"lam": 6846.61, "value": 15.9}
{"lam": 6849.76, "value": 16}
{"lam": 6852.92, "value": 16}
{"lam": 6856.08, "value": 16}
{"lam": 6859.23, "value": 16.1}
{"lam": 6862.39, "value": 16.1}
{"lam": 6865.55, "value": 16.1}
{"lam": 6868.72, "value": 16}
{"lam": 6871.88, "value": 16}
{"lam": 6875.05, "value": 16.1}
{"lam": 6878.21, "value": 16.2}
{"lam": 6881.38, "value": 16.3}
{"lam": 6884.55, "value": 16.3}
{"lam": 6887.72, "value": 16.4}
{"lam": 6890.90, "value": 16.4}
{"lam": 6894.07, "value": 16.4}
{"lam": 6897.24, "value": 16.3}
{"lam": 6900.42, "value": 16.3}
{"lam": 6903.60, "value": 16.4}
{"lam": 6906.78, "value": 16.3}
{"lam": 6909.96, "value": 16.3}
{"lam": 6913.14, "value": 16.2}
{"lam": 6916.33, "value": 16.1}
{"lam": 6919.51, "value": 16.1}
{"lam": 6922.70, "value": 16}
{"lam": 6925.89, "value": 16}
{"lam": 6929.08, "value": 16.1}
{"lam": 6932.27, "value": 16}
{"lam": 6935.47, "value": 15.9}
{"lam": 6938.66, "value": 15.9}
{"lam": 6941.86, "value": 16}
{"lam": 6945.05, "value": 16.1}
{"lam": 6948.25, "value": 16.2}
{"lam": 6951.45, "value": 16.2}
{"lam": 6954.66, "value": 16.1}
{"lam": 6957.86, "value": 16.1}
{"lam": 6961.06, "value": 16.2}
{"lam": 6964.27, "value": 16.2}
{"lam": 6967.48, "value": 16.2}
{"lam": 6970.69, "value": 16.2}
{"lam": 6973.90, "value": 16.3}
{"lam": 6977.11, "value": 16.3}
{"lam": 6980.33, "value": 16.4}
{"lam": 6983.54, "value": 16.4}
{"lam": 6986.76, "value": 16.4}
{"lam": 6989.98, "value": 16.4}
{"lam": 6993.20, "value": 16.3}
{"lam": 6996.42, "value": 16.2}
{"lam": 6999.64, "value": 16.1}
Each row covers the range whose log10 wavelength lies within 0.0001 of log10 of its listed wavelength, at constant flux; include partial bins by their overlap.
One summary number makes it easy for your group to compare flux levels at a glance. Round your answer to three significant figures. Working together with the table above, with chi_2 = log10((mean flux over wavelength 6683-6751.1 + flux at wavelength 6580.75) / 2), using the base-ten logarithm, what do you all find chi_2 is 1.22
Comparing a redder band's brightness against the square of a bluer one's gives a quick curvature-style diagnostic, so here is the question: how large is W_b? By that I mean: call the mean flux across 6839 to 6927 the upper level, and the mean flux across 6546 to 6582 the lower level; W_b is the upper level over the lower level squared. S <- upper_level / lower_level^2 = 0.060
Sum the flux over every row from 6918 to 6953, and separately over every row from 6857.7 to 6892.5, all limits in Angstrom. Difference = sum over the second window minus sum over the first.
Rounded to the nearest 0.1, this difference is 1.5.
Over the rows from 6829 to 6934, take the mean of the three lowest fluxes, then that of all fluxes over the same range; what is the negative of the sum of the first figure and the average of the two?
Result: -31.5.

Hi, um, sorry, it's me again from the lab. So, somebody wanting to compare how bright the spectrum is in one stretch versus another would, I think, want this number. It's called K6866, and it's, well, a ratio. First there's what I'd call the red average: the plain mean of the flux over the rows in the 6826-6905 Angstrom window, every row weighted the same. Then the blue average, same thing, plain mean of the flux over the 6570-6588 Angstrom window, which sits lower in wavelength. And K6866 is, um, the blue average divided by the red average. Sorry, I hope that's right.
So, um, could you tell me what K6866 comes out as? 1.06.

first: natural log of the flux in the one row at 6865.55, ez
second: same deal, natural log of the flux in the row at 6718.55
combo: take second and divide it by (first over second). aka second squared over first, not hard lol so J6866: 2.79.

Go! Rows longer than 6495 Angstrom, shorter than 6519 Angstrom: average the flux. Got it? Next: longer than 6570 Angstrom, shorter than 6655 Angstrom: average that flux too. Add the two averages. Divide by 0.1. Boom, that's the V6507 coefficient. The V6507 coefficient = 330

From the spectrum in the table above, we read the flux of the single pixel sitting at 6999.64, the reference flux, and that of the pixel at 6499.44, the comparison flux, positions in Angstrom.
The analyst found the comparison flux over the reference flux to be 0.99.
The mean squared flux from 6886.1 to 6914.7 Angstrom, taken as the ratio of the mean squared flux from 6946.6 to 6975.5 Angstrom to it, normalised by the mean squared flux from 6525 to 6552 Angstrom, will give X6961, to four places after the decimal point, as 0.0035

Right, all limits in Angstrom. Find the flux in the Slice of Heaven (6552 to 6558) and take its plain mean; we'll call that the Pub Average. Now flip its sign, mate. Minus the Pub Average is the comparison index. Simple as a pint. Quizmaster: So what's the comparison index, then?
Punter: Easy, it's -16.3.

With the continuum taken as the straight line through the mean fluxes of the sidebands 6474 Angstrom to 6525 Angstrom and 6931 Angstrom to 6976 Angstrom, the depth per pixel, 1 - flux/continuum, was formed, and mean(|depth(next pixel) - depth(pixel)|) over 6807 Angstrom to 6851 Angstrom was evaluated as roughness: 0.0067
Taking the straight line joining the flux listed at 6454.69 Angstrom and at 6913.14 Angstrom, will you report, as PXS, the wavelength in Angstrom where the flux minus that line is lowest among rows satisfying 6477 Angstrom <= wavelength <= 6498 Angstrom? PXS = 6493.45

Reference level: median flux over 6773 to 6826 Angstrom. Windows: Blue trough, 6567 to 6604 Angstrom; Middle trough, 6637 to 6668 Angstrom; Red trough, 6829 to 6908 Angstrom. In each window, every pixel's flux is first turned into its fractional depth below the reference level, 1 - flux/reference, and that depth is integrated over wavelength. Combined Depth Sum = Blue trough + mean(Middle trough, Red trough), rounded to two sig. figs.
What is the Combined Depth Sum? -3.1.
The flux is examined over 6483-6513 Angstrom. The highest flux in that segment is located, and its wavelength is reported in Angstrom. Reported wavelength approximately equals 6511.42 Angstrom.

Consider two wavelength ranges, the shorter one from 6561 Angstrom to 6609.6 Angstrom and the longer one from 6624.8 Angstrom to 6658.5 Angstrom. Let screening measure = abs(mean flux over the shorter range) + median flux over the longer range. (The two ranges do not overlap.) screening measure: 32.77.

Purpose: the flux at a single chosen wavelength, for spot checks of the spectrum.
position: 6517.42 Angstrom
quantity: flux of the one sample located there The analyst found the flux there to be 16.9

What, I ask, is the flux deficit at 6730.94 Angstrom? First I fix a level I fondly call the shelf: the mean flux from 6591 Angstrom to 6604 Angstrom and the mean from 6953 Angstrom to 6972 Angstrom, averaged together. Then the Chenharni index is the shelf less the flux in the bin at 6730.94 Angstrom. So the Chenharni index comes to 0.0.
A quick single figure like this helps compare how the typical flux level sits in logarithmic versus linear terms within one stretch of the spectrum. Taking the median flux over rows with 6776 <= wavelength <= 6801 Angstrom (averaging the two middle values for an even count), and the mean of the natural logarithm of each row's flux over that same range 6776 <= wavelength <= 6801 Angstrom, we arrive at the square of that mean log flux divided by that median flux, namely 0.481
